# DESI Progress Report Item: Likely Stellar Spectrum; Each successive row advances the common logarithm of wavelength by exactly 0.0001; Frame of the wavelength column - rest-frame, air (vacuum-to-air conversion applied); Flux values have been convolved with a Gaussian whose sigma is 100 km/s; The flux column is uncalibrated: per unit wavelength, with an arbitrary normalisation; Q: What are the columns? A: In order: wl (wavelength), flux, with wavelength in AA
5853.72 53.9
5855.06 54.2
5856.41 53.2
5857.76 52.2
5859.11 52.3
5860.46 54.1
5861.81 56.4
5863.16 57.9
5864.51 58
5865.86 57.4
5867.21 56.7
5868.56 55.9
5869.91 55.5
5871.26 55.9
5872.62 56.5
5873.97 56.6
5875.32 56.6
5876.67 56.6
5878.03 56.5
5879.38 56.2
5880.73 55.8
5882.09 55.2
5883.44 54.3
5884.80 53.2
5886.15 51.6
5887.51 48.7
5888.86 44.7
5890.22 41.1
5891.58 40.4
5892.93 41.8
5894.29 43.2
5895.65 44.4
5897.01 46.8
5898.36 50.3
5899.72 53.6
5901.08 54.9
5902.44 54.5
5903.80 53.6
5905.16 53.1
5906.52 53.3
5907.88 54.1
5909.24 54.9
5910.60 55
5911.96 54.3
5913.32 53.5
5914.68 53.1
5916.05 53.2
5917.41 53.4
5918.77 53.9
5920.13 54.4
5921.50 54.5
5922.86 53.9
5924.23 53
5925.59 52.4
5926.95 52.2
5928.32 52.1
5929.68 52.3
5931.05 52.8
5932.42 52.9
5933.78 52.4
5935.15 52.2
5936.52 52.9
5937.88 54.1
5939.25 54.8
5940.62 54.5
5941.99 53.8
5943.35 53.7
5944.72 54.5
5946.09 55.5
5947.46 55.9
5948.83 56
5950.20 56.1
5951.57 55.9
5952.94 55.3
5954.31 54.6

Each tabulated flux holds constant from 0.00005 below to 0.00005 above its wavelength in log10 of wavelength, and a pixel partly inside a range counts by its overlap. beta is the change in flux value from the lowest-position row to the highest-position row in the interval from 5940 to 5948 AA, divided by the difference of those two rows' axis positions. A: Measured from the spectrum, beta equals 0.20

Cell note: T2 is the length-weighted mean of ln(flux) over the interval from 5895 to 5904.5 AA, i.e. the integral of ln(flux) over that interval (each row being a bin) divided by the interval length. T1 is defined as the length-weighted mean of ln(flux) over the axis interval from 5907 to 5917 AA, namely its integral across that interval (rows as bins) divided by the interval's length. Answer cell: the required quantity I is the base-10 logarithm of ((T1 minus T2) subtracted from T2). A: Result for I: 0.588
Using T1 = 3.99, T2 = 3.93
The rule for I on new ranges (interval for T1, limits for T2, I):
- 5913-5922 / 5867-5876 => 0.611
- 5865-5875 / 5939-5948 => 0.599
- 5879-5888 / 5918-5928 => 0.600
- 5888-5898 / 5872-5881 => 0.633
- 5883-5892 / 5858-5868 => 0.622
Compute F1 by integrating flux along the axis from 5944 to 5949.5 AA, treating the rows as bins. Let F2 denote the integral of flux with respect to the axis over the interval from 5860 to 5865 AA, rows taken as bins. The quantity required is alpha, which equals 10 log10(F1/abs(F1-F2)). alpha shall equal 11.5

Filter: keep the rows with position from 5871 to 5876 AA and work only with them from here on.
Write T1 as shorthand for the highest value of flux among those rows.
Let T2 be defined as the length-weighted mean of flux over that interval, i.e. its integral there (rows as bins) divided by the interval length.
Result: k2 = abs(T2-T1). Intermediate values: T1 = 56.6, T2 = 56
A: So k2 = 0.2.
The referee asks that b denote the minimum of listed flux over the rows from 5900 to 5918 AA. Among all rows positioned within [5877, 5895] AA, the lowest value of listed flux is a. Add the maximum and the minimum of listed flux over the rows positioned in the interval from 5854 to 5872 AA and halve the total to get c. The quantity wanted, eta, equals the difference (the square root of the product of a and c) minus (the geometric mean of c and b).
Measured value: -7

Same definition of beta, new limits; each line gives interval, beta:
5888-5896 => -0.04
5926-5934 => 0.03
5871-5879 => 0.09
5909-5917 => -0.25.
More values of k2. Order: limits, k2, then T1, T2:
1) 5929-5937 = 0.4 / 52.9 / 53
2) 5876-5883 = 0.6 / 56.6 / 56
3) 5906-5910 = 0.7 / 54.9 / 54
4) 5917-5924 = 0.5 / 54.5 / 54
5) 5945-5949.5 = 0.3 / 56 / 56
